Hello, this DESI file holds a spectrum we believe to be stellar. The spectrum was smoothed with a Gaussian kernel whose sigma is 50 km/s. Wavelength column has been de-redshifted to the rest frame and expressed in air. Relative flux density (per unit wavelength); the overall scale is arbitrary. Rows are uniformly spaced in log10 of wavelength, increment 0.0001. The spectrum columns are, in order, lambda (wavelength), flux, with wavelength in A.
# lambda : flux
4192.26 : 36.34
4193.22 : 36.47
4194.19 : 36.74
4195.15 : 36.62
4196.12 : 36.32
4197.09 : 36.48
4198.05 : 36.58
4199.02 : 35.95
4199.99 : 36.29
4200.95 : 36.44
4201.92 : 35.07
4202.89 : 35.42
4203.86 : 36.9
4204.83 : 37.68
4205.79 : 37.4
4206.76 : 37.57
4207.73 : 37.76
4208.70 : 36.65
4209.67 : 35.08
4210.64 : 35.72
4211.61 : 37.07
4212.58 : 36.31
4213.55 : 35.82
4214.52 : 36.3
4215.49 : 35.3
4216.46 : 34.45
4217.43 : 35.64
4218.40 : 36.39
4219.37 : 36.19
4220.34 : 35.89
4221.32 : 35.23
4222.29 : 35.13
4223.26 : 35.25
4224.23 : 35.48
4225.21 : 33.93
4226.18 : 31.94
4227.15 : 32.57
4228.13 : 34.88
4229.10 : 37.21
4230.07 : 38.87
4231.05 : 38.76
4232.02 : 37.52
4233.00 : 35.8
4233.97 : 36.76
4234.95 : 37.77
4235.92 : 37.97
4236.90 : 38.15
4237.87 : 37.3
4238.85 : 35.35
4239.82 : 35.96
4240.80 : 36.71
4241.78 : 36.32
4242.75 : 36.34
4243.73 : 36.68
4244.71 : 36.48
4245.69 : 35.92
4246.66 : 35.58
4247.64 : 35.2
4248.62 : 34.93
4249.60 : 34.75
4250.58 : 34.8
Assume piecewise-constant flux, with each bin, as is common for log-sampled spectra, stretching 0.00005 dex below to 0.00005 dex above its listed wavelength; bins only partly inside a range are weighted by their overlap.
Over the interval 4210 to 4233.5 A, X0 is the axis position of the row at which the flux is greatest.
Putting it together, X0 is 4230.07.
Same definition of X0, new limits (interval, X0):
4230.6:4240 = 4231.05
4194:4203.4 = 4194.19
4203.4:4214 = 4207.73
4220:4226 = 4220.34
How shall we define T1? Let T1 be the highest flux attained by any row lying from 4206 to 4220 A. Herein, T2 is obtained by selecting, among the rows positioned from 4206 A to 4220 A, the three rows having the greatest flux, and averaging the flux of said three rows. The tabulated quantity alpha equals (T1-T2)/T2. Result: 0.0078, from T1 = 37.76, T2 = 37.5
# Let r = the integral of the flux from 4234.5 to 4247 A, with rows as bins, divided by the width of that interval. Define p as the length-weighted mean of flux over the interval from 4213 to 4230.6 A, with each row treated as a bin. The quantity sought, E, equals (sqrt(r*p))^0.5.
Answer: 6.00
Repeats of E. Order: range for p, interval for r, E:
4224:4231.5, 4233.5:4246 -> 6.01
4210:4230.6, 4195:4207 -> 6.00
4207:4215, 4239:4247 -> 6.03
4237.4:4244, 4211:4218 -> 6.01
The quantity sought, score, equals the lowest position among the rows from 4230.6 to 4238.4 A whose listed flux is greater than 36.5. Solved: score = 4231.05 A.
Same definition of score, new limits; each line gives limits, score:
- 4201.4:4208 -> 4203.86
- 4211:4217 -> 4211.61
